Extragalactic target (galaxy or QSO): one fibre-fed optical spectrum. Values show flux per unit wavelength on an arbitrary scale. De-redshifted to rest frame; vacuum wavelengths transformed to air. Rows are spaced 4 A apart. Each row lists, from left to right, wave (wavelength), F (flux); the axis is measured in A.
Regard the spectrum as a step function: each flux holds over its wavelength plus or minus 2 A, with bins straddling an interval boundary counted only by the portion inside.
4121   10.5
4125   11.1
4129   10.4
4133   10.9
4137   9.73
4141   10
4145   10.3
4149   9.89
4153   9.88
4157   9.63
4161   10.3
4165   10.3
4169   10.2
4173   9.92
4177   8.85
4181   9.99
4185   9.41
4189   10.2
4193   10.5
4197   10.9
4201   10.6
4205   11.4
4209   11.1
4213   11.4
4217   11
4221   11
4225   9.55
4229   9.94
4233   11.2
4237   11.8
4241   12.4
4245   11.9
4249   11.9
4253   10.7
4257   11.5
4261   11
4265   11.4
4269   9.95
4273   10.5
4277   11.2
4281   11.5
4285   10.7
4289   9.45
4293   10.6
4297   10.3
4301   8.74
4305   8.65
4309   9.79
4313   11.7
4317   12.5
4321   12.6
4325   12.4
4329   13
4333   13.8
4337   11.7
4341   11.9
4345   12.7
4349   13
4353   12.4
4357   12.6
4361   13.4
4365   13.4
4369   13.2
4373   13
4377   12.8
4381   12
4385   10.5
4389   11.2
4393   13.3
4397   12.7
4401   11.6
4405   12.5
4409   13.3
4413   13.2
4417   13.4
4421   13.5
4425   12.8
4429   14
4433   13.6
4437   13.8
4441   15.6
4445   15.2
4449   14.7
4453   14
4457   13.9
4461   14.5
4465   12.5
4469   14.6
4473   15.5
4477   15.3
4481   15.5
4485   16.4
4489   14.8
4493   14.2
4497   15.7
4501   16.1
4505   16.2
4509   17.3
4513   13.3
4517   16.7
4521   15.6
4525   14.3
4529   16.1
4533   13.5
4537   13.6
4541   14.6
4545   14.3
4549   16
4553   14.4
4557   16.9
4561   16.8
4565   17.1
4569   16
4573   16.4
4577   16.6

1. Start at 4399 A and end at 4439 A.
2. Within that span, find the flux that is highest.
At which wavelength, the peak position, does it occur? 4429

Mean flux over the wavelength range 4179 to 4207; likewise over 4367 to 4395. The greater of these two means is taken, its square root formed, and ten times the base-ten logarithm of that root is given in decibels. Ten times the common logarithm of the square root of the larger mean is 5.45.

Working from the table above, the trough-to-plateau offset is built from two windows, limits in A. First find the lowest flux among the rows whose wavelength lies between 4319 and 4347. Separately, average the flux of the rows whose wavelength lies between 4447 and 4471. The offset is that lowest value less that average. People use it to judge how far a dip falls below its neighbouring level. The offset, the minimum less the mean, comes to -2.3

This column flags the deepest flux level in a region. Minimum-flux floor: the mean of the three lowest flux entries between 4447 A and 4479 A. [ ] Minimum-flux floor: 13.5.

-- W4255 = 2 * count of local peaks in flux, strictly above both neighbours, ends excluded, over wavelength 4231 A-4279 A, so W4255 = 6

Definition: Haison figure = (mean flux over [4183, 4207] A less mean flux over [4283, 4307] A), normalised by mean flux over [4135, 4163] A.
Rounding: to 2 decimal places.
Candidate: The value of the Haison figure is 0.08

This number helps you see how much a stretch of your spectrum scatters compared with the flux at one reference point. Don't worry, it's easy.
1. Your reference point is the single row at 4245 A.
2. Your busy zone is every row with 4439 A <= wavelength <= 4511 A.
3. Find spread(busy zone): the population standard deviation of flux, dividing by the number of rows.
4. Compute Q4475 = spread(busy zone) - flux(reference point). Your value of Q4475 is -10.8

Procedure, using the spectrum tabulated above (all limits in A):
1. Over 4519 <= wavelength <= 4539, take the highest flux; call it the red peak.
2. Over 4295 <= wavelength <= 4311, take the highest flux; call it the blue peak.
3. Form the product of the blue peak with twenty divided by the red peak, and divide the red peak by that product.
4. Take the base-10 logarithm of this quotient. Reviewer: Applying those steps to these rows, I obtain 0.10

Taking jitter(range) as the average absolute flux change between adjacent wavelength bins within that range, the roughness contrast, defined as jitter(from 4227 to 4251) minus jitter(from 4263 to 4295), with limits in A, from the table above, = -0.3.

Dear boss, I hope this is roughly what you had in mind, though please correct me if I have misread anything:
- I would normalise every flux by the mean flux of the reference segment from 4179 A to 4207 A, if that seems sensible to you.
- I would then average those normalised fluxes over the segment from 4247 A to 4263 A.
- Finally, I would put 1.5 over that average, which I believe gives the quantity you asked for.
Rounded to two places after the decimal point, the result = 1.39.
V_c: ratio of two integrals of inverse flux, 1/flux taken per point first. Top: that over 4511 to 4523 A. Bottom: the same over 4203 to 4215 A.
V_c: 0.75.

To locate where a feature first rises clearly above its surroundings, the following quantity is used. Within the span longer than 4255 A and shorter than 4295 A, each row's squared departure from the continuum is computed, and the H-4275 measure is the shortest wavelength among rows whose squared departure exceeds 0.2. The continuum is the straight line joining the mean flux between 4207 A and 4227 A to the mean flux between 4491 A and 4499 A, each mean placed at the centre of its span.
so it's 4261 A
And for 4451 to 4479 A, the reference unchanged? 4457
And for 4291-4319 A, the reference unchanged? 4293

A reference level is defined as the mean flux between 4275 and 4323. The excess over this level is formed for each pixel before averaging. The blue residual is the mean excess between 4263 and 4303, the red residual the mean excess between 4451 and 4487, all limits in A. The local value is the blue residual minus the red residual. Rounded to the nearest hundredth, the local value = -4.25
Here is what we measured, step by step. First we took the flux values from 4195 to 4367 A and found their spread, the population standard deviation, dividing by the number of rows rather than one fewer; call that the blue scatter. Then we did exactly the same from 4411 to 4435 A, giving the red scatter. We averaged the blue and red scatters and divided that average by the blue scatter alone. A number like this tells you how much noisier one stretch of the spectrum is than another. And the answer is 0.65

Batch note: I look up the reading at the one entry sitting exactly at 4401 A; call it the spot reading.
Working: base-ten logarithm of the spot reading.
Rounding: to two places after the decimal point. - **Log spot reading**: 1.06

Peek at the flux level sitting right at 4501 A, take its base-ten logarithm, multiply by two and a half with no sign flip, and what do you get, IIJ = 3.02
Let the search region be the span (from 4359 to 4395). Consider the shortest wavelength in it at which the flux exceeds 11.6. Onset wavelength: 4361 A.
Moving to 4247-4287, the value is 4249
